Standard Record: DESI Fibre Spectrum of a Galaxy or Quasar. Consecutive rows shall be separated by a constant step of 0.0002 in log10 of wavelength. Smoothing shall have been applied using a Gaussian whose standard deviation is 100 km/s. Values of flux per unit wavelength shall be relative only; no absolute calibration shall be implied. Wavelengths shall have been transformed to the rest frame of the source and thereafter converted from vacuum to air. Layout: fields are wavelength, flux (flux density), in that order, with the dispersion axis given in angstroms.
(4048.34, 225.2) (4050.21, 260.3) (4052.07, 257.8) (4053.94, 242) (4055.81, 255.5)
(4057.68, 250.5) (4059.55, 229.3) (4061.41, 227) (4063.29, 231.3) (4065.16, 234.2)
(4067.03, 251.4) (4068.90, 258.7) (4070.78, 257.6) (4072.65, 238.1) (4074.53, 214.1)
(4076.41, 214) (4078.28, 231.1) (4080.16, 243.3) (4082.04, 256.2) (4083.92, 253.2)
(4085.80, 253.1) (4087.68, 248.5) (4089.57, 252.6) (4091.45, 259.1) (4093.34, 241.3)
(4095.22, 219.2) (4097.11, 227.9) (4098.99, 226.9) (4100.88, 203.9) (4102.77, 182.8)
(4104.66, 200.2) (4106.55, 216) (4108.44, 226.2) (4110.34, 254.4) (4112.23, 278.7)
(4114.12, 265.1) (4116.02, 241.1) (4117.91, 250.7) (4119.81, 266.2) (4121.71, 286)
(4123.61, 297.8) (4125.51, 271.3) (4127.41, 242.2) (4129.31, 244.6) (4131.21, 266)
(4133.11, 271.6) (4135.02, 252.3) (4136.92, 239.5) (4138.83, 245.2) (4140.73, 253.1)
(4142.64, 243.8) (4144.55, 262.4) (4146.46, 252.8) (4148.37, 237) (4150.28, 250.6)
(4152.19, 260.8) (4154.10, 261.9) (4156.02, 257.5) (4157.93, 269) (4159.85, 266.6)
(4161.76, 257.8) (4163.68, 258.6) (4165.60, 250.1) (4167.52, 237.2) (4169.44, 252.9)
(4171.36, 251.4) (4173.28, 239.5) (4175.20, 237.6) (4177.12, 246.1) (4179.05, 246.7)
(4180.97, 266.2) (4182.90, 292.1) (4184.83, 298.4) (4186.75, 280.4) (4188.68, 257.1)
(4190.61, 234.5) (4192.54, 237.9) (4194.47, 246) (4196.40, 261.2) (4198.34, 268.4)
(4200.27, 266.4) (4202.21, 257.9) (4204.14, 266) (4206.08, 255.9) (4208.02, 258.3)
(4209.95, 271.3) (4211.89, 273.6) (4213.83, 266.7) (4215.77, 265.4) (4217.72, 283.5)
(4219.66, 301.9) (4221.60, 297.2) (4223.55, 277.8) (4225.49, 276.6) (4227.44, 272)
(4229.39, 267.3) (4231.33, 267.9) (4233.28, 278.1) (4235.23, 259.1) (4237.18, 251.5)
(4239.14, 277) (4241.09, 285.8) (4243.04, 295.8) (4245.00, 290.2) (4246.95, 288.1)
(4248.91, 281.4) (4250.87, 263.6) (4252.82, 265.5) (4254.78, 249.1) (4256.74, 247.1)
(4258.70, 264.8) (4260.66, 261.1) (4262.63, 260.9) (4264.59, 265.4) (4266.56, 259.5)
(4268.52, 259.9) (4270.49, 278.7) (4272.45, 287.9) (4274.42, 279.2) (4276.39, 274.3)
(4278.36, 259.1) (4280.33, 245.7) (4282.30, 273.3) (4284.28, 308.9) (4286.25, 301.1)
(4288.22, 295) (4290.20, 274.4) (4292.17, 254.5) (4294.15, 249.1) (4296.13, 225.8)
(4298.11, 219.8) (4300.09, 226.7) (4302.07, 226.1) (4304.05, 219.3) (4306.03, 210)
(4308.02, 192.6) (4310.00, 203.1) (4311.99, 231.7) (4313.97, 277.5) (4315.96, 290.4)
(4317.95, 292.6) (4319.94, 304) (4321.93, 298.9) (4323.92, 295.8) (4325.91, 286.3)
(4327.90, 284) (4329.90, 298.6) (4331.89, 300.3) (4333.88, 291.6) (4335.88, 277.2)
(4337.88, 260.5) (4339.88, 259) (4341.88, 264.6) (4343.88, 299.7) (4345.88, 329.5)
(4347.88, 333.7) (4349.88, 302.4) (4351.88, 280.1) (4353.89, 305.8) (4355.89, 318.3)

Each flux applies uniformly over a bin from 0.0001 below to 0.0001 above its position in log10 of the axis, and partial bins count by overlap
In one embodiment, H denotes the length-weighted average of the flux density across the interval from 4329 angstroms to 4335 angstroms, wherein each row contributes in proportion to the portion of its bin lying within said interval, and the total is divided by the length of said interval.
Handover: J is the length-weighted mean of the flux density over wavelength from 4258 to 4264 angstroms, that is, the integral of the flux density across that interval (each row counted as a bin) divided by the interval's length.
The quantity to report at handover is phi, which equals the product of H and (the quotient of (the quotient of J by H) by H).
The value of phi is 0.88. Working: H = 297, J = 262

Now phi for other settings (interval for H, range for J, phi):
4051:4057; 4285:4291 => 1.16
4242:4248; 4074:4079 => 0.76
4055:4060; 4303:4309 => 0.84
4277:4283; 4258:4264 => 1.01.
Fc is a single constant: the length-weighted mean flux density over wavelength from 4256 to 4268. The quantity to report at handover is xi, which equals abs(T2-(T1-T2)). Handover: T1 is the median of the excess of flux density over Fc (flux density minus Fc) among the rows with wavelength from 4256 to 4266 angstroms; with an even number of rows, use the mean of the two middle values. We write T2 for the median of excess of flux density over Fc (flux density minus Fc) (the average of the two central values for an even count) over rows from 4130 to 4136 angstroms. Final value 11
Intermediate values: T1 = 1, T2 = 6.0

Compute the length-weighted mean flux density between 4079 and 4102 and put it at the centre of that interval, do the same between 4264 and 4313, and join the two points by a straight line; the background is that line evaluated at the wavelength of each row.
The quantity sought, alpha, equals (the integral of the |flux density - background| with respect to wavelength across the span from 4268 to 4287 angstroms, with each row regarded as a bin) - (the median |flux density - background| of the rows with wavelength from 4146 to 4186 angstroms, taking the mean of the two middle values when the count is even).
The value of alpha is 490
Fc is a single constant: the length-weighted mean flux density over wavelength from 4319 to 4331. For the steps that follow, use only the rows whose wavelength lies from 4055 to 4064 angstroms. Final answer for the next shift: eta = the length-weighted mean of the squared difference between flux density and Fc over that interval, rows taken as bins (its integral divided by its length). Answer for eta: 3277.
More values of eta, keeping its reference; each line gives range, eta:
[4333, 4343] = 732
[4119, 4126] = 339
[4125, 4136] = 1536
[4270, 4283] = 750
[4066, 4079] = 3536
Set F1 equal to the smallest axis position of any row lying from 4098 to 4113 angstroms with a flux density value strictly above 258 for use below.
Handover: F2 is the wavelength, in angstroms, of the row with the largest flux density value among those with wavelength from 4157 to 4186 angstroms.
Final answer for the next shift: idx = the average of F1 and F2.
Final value 4148.5 angstroms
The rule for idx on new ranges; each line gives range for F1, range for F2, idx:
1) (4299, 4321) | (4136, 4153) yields 4229.3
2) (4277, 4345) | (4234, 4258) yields 4260.7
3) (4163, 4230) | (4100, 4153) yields 4143.6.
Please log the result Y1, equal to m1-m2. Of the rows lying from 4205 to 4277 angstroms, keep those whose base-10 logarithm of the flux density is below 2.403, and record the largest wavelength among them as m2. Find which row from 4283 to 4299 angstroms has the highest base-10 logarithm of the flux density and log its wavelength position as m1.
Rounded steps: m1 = 4284.28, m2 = 4256.74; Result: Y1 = 27.5 angstroms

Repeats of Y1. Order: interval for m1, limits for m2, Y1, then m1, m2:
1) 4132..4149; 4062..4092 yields 43.5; 4133.11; 4089.57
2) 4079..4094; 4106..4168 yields -76.1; 4091.45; 4167.52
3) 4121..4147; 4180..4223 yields -70.9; 4123.61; 4194.47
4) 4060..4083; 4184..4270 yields -187.8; 4068.90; 4256.74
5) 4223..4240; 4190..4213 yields 38.8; 4233.28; 4194.47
